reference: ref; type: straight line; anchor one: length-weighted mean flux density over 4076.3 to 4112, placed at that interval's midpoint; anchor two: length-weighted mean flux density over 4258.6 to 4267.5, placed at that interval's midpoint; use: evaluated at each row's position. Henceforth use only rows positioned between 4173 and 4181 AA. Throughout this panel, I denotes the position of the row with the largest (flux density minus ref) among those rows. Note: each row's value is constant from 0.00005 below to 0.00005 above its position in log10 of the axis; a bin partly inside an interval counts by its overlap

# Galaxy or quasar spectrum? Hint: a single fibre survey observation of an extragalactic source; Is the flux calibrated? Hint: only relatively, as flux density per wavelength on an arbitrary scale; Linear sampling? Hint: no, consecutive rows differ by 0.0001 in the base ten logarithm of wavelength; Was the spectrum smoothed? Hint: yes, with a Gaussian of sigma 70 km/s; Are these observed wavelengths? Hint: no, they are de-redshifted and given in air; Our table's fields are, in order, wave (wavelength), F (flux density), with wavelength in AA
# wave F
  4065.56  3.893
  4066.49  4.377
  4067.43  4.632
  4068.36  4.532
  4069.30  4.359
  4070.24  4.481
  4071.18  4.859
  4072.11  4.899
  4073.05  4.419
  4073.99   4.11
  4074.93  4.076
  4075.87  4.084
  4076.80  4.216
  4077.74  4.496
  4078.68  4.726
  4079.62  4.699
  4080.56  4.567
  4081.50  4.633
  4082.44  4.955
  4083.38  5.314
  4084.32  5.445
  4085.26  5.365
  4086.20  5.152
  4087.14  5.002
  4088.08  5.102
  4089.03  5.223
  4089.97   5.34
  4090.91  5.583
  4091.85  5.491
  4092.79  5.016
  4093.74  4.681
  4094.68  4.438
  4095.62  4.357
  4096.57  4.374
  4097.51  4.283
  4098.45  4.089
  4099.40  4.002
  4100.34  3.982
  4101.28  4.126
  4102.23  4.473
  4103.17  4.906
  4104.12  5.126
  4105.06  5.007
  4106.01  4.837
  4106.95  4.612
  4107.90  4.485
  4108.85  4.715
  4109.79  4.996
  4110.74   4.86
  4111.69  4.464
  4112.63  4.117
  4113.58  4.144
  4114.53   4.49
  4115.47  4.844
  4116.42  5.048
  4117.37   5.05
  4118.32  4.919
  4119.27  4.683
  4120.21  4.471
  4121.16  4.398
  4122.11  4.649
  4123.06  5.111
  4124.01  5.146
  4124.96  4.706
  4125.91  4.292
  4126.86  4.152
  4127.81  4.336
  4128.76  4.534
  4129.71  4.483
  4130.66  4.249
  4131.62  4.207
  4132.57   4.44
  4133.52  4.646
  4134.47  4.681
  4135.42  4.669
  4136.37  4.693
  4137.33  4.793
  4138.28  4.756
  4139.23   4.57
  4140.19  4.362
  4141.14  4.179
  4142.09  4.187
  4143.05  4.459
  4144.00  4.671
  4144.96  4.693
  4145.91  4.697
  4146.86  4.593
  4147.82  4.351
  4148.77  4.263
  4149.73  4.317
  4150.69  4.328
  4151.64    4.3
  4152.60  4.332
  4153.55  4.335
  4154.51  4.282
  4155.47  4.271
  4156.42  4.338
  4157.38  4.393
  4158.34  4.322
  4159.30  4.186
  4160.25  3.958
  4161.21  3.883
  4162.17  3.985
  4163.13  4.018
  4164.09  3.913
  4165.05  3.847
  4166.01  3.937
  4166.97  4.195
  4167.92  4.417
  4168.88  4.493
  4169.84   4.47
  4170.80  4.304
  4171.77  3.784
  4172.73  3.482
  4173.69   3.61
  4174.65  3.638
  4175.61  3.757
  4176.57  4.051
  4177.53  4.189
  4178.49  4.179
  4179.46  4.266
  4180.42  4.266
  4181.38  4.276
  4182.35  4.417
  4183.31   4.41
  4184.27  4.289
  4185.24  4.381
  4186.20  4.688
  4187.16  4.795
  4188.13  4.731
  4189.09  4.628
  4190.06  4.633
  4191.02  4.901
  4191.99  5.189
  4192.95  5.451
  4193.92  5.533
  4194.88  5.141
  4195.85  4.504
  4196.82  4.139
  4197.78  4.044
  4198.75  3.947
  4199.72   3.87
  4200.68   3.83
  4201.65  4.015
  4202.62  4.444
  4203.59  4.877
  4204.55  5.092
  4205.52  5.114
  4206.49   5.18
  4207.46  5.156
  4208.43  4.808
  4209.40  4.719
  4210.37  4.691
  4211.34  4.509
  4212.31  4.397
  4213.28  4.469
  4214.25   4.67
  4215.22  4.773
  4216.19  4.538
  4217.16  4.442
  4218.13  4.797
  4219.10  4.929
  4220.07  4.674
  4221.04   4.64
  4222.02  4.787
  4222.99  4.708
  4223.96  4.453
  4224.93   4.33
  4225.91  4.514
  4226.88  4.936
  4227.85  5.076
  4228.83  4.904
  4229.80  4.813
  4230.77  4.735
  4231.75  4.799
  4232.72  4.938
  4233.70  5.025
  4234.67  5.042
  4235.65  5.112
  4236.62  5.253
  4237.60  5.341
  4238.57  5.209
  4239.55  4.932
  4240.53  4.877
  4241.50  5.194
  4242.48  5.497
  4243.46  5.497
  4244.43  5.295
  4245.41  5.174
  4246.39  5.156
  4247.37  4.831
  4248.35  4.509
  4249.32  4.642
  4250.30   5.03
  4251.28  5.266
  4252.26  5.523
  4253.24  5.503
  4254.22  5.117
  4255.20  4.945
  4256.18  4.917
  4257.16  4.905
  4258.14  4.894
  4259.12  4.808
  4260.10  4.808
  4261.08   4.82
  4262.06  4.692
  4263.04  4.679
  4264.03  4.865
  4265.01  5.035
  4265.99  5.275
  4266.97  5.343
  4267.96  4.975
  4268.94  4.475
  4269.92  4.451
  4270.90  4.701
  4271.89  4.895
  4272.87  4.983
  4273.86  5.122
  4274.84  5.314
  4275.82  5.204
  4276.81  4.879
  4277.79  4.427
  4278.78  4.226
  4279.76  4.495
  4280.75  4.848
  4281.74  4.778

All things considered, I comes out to 4179.46 AA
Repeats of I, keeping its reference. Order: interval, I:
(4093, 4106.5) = 4104.12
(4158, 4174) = 4168.88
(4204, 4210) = 4206.49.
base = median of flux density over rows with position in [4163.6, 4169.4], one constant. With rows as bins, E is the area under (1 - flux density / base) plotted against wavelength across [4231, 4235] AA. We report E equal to -0.85 AA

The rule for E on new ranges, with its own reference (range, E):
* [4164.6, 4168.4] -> -0.03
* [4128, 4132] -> -0.30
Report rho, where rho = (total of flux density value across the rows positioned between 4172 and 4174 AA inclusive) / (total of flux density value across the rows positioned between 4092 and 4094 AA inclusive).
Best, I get 0.73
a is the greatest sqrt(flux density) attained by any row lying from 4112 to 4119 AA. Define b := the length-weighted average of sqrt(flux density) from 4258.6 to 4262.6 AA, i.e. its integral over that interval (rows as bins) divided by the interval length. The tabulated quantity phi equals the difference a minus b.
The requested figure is 0.06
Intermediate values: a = 2.25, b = 2.19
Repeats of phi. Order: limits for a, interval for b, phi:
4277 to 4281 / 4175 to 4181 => 0.17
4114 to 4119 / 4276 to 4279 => 0.11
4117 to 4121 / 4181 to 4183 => 0.16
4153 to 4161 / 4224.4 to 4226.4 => -0.01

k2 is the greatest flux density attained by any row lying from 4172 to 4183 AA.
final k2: 4.417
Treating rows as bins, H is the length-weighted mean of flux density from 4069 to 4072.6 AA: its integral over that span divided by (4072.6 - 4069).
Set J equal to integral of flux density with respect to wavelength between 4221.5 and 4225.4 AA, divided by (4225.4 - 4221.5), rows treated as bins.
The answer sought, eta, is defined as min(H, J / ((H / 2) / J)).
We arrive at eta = 4.66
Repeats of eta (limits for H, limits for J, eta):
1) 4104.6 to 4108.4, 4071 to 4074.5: 4.73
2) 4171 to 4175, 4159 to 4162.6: 3.67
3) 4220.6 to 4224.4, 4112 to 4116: 4.65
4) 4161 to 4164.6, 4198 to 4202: 3.95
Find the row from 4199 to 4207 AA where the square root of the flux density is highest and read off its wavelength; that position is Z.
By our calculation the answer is 4206.49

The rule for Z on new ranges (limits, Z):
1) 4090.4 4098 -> 4090.91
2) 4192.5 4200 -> 4193.92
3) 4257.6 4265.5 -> 4265.01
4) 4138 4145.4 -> 4138.28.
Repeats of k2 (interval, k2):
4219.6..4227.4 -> 4.936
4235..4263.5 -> 5.523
